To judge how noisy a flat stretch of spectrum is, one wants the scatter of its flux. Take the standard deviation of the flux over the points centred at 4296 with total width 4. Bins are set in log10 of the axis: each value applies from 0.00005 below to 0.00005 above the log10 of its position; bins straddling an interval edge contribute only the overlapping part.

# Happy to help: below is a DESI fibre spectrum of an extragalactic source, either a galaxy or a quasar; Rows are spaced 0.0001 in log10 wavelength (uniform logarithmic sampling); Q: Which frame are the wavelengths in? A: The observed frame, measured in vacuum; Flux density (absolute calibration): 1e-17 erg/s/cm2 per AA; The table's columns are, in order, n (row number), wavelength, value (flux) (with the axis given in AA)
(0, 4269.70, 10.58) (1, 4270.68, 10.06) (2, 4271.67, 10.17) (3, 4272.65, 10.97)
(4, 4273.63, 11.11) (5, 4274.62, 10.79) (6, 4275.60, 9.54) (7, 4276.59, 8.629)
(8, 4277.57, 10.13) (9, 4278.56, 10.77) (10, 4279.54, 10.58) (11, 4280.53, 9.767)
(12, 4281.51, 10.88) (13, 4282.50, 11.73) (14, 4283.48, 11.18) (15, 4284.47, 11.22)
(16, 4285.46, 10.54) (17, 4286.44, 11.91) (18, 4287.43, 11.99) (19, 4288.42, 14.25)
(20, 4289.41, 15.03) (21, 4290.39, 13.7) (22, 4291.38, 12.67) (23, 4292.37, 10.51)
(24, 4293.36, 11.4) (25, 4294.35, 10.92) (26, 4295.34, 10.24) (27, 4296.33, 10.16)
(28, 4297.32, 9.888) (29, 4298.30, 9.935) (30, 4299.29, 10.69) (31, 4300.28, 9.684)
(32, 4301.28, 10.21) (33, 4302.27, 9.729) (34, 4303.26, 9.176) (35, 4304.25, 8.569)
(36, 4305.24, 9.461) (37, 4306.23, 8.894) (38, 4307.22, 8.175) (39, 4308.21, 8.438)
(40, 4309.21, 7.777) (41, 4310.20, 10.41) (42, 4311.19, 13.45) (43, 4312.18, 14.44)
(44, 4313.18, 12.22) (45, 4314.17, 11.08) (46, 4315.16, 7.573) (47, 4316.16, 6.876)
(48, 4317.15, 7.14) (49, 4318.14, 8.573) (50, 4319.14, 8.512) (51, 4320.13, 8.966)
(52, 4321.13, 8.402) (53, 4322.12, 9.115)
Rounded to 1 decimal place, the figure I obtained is 0.4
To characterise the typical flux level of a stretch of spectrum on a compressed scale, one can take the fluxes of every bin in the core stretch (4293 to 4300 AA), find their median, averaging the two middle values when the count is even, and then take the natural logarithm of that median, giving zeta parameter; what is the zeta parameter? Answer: 2.33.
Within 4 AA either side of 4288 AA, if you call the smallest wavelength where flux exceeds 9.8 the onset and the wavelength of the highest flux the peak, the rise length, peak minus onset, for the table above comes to 4.9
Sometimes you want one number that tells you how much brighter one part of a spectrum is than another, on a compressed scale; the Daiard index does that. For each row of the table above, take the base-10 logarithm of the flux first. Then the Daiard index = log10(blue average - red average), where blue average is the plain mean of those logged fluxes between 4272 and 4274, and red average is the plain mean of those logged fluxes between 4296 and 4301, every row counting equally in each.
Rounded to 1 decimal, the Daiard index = -1.4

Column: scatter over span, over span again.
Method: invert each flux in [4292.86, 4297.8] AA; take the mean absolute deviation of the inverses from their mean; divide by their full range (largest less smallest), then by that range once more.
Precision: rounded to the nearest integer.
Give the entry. 25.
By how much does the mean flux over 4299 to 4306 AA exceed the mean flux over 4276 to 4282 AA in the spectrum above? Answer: -0.5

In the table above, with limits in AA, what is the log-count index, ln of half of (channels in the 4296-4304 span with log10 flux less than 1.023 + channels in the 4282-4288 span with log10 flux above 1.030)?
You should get 1.79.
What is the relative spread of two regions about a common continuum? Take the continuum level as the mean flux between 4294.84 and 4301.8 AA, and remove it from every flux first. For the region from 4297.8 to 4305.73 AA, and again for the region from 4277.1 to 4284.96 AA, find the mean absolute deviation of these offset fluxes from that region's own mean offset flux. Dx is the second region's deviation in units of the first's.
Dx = 1.02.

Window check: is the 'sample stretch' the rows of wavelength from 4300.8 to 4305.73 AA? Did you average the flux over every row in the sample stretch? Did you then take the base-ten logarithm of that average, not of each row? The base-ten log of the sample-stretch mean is 0.97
